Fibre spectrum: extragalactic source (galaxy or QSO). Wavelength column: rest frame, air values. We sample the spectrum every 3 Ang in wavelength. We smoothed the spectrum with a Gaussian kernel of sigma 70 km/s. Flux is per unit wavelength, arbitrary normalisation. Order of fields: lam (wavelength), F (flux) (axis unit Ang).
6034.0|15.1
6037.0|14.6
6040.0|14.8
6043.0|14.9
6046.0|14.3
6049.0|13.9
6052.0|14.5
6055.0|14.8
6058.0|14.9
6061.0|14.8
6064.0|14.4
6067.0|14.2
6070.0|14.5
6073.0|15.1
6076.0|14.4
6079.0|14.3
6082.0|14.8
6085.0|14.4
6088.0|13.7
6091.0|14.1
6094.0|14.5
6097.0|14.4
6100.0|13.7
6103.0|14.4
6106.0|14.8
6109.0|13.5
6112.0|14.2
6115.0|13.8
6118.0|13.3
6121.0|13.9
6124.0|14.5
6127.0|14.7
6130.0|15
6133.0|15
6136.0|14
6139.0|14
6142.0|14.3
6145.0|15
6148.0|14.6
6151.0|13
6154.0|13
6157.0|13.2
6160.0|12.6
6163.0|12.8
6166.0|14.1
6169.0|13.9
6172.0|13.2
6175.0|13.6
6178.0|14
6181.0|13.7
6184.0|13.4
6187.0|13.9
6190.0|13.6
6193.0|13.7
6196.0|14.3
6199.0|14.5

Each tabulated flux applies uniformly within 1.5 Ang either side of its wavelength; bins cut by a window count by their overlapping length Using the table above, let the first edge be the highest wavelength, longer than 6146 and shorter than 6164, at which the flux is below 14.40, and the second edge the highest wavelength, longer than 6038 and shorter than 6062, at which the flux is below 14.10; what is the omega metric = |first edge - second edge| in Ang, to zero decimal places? 114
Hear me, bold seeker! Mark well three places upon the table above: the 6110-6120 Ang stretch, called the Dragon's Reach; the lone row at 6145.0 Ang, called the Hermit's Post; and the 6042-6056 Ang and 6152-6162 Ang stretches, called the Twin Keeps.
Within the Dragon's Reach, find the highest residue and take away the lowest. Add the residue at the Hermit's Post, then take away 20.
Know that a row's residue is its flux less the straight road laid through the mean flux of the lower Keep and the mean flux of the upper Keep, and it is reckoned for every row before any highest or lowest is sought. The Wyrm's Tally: -17.3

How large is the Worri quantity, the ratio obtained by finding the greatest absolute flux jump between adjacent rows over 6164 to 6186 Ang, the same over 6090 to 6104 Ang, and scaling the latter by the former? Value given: 1.0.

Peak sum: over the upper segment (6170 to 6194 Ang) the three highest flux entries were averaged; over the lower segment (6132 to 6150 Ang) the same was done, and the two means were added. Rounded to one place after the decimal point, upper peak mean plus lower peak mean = 28.7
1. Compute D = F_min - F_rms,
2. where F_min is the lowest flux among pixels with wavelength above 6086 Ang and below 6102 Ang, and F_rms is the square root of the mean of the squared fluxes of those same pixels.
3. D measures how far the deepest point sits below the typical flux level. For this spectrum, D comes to -0.38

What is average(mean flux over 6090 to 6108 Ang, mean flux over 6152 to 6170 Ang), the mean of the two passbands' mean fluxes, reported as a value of 13.8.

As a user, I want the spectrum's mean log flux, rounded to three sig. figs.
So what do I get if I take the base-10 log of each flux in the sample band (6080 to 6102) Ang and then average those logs 1.15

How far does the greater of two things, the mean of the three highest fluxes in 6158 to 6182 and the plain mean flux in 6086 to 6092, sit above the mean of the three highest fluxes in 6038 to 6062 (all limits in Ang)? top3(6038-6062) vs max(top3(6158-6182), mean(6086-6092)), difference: -0.87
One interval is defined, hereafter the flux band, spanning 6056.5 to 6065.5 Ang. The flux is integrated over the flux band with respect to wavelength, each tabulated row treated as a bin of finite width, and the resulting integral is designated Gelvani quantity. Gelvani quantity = 132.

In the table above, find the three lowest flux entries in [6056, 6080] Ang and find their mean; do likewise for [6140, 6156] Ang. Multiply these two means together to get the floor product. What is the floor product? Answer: 192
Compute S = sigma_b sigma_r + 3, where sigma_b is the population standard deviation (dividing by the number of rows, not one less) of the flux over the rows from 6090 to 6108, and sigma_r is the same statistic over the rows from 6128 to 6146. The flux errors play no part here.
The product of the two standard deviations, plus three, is 3.16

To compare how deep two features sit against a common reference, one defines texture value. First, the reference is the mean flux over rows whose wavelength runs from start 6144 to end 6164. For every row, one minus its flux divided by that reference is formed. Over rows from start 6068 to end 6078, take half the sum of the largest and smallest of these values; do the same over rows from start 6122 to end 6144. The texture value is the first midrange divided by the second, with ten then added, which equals 11.2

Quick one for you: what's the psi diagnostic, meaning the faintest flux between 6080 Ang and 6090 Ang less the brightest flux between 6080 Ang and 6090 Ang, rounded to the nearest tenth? -1.1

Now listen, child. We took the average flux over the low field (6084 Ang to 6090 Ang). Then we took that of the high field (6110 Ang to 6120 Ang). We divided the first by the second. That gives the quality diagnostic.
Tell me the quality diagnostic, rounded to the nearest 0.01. 1.02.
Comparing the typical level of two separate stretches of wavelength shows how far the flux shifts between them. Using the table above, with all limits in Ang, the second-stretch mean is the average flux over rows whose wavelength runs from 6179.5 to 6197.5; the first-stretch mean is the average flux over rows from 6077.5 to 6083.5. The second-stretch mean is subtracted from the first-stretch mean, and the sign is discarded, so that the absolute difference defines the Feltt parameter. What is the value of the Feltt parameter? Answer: 0.8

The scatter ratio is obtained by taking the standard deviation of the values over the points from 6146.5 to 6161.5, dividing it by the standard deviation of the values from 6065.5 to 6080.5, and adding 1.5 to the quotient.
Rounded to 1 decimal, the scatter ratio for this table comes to 3.7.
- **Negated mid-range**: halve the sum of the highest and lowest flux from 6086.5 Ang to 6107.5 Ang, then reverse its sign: -14.25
